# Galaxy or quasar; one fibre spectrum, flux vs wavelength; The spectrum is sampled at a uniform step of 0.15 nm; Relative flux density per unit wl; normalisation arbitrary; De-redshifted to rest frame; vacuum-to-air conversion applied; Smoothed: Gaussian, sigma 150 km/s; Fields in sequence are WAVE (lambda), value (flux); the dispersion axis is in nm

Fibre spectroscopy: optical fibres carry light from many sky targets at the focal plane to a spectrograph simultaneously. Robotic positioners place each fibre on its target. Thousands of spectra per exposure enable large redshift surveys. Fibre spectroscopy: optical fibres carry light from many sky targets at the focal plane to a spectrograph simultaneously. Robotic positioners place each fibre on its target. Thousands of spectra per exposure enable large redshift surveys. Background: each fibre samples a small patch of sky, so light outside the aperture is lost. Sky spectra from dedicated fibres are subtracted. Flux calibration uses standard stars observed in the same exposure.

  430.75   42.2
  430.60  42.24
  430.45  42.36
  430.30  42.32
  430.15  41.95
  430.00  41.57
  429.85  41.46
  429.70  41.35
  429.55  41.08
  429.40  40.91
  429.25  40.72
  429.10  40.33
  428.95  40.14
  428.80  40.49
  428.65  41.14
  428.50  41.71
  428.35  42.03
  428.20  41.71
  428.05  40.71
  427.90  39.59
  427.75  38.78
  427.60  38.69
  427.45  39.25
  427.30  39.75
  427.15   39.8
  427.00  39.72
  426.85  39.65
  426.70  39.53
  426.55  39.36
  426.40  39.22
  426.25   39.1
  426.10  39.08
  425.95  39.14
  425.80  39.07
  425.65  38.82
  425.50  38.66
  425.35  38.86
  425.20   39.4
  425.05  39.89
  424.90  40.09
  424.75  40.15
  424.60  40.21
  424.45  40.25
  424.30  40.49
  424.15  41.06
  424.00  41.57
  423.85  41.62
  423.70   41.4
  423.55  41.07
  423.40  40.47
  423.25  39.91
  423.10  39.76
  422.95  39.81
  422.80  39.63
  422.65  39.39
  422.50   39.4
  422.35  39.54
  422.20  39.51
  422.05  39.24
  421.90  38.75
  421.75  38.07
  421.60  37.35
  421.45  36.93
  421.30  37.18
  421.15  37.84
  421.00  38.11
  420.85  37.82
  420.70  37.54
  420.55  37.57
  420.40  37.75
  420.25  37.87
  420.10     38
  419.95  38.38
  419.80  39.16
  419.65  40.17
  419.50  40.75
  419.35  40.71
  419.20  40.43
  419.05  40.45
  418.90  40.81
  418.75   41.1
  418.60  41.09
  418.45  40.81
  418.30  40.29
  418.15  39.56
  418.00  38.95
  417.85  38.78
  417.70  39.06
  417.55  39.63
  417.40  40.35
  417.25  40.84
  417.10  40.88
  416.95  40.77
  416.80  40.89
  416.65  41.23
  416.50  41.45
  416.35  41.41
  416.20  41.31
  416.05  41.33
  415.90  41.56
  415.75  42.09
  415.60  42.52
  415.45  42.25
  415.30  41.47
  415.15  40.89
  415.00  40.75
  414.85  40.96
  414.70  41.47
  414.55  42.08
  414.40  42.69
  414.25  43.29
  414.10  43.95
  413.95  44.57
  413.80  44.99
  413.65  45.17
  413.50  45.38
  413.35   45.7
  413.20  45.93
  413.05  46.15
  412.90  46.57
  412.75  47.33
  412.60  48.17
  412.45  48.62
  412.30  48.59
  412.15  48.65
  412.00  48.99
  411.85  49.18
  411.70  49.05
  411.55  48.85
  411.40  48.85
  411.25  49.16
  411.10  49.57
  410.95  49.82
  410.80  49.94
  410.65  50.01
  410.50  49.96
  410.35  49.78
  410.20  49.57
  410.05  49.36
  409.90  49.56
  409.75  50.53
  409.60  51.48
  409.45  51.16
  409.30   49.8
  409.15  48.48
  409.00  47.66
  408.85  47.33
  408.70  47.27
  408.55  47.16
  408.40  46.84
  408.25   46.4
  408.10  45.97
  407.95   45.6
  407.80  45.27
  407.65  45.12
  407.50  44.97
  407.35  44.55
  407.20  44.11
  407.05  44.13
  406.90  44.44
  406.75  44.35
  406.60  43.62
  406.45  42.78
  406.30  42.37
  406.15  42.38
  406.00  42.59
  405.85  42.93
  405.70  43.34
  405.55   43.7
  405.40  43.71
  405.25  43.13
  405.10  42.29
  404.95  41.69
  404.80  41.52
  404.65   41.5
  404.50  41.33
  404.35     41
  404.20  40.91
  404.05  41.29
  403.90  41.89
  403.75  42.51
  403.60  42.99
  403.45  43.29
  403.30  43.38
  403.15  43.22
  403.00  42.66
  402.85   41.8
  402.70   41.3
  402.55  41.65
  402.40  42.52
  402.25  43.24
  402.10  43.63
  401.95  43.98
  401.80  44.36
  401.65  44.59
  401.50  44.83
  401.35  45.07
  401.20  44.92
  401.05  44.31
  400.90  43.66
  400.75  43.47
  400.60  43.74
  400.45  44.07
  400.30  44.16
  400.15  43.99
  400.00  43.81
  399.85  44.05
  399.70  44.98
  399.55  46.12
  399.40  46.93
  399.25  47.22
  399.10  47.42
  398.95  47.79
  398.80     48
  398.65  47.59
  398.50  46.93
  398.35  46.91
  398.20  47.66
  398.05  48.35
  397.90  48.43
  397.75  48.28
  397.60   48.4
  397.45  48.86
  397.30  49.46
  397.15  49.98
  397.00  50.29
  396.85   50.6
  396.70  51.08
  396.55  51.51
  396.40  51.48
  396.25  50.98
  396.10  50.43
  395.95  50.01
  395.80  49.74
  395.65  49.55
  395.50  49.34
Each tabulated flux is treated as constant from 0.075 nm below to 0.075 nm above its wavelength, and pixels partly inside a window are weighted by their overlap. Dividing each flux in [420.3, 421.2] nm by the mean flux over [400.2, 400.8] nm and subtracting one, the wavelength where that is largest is 421.00 nm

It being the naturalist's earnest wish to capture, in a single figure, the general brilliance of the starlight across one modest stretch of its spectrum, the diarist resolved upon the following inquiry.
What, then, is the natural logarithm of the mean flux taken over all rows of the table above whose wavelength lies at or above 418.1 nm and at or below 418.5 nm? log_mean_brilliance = 3.69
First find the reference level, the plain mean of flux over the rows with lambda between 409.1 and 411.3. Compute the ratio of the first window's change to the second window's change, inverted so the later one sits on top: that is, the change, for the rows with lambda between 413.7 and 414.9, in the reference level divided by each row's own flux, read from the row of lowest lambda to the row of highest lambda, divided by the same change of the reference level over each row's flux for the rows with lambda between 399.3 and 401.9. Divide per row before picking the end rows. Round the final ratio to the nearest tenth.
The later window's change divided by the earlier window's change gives 1.8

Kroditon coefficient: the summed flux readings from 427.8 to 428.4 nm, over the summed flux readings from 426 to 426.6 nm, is 1.05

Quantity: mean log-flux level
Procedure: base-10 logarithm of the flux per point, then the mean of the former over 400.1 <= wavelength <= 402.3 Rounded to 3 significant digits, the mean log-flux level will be 1.64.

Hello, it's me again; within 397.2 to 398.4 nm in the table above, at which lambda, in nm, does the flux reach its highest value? 397.30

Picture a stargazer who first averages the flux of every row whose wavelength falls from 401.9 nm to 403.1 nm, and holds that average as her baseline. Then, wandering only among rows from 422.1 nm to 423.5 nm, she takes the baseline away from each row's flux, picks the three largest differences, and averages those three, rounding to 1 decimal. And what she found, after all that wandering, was -2.5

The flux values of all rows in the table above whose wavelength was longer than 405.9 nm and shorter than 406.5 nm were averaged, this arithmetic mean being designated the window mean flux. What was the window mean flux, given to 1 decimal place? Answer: 42.5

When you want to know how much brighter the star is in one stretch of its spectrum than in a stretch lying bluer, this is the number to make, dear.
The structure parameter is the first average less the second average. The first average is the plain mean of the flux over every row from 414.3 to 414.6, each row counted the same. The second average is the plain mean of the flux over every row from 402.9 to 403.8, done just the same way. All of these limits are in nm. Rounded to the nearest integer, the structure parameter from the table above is -1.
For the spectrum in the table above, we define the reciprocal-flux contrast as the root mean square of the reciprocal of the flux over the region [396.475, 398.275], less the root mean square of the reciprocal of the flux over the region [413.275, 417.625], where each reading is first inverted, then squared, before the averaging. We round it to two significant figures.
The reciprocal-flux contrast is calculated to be -0.0035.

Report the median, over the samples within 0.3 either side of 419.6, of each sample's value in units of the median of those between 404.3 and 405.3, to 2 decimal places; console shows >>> 0.97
